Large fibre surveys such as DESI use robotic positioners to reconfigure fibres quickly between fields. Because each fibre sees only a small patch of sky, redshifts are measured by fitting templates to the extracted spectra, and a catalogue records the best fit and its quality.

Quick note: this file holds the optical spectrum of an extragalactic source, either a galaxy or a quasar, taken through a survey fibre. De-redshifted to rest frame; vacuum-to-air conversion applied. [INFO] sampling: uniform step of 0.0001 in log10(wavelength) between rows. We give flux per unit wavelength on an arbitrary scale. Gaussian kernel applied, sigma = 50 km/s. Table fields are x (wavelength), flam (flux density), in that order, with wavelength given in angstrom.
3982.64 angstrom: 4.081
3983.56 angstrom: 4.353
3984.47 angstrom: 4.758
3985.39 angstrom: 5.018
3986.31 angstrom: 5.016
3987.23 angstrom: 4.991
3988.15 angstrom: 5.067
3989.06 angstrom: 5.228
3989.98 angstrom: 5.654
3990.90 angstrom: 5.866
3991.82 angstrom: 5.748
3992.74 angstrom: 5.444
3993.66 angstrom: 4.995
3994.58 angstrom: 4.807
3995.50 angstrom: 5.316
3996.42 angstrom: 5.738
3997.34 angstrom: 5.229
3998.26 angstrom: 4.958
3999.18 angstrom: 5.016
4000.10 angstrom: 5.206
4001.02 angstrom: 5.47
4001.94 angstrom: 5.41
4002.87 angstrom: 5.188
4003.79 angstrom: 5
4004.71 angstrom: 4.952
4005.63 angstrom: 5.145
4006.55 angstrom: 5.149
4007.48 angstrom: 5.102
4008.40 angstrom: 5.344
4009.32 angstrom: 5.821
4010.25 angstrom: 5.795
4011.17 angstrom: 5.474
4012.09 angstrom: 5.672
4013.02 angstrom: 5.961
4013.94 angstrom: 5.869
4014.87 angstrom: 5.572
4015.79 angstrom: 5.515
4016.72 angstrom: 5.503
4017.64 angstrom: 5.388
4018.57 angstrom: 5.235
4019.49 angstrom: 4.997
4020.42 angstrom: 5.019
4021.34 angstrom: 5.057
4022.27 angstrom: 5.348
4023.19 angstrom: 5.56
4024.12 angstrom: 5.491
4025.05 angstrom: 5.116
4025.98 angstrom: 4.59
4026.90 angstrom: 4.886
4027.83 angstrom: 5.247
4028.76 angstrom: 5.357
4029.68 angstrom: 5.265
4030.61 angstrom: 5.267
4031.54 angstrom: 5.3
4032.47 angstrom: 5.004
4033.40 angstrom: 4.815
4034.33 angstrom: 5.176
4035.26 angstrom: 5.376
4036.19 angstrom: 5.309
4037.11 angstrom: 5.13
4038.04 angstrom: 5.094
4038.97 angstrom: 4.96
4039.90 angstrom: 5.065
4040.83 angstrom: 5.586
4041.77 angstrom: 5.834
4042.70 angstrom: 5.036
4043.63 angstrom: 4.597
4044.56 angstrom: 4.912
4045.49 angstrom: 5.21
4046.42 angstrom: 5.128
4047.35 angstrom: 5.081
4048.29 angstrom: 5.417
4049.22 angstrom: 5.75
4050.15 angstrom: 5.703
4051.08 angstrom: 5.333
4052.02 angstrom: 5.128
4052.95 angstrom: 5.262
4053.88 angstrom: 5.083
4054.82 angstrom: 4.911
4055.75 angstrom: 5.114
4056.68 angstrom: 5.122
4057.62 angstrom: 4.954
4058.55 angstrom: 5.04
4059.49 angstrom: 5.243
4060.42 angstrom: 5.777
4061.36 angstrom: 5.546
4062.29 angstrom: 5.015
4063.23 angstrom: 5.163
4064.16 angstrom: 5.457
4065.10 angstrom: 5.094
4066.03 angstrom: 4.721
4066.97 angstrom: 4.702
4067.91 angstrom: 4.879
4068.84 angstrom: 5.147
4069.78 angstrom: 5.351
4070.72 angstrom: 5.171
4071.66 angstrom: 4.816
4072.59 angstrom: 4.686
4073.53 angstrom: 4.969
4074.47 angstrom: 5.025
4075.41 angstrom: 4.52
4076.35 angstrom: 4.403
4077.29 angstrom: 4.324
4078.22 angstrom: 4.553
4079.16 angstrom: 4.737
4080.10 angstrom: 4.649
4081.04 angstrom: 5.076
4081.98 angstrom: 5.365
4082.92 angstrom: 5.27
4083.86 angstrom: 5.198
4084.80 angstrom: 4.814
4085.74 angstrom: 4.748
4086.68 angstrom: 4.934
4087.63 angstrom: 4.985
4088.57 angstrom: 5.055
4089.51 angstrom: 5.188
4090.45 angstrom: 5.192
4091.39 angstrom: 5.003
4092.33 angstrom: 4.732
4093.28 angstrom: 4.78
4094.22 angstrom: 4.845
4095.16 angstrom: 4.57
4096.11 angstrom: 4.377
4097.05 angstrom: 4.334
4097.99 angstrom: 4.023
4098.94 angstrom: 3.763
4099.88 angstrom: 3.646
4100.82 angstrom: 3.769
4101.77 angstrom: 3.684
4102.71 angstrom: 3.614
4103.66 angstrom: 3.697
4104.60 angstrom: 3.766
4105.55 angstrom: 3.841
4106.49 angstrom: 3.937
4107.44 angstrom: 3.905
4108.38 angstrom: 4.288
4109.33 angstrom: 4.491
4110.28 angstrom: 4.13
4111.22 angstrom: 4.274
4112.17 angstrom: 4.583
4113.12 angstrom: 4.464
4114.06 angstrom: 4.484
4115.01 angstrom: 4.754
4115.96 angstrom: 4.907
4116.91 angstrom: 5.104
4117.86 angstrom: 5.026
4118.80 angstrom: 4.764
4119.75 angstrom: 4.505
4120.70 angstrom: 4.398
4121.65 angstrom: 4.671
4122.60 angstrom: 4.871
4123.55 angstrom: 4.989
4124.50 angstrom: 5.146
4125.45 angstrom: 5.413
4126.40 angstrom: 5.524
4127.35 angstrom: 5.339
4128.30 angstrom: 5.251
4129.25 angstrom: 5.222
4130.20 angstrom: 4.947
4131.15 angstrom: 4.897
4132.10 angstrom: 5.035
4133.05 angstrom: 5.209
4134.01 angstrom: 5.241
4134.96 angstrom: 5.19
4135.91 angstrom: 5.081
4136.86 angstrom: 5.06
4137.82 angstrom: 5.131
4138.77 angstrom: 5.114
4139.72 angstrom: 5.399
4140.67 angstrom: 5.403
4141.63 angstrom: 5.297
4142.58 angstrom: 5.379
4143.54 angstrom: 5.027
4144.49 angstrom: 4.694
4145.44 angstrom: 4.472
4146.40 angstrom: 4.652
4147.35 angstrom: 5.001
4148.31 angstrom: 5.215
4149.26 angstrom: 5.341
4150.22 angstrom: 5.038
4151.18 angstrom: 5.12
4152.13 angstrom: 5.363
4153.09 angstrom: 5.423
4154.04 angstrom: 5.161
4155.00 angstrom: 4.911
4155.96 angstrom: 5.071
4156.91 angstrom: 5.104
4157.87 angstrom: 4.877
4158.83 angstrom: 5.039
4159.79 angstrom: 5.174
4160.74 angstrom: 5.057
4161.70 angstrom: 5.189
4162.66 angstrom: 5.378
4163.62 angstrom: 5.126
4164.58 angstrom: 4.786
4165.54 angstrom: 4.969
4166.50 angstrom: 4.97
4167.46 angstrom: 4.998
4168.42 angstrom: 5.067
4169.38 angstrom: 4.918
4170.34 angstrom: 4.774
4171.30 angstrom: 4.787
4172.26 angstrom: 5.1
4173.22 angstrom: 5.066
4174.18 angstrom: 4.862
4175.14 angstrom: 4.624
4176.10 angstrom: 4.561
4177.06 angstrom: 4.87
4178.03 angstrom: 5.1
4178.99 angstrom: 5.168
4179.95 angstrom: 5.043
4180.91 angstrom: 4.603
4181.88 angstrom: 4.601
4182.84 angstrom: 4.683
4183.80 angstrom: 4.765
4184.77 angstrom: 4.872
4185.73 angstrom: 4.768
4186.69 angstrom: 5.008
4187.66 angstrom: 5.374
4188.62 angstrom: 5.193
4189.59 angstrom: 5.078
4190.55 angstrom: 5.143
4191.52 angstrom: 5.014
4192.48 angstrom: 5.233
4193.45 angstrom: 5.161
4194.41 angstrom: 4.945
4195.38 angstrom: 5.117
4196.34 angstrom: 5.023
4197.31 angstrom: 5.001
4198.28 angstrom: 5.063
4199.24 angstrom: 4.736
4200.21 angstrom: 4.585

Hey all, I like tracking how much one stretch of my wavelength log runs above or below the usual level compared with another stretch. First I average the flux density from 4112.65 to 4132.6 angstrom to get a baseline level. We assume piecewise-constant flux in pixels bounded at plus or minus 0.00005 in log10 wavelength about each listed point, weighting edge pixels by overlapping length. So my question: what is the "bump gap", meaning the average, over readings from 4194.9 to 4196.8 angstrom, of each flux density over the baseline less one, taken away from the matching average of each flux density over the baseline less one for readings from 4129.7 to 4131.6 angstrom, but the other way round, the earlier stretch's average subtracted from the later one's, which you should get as 0.03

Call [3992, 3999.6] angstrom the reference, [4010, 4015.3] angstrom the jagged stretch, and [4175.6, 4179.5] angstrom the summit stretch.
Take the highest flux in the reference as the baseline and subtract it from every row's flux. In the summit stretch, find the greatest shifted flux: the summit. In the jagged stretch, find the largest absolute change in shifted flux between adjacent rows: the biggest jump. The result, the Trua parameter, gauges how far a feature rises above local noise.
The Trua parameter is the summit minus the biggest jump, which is -0.89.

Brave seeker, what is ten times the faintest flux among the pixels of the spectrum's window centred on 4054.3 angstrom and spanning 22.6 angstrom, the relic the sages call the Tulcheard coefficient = 46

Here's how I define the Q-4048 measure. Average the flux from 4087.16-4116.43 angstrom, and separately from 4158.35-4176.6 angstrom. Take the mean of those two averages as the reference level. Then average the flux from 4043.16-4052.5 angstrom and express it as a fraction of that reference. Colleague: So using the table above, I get 1.12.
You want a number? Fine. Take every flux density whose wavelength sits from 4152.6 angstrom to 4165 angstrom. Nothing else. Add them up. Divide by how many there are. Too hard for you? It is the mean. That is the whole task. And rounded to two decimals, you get 5.10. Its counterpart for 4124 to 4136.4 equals 5.19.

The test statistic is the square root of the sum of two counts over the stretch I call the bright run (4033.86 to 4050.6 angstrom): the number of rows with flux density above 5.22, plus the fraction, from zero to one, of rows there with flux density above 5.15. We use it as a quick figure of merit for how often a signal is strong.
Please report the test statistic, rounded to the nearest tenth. 2.7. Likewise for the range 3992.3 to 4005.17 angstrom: 2.6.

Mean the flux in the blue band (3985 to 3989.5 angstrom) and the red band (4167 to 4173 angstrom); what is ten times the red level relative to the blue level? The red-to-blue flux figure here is 9.76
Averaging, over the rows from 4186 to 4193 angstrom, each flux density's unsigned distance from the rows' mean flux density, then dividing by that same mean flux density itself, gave 0.020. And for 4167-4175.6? 0.027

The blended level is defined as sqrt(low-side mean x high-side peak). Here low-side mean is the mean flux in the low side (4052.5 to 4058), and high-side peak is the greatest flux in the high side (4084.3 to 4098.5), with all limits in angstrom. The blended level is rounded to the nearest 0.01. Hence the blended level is 5.13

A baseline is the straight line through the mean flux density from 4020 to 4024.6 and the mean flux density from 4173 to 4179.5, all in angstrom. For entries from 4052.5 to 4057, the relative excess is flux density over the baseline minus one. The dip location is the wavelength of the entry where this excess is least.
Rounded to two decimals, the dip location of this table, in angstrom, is 4054.82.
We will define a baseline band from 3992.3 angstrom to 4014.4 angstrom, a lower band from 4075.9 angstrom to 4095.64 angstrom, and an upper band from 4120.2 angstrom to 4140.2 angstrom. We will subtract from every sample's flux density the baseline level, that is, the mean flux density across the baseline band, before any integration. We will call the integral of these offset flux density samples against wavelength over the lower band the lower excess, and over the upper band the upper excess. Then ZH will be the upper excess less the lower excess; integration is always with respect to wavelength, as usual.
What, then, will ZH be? 4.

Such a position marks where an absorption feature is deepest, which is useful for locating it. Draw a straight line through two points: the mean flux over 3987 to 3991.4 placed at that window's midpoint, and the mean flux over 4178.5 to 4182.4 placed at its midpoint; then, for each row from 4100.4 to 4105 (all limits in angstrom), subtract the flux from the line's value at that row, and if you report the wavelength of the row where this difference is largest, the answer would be 4102.71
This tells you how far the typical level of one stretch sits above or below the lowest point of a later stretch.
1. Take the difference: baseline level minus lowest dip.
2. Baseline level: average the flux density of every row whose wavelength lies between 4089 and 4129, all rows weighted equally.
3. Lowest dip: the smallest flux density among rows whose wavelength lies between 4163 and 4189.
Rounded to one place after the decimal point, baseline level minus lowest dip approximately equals 0.0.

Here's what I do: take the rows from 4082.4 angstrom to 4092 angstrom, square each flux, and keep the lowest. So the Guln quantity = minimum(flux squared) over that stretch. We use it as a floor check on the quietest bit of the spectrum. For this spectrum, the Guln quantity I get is 23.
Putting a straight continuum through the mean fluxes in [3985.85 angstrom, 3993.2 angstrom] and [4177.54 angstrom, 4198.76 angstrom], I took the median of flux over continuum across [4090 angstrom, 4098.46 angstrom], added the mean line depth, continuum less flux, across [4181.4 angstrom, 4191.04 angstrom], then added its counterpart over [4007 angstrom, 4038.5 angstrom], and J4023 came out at 0.97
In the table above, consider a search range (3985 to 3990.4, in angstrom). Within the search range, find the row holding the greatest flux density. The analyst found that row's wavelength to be 3989.98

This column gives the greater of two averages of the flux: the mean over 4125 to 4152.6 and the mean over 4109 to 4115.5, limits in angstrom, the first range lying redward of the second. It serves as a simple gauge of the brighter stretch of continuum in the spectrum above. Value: 5.14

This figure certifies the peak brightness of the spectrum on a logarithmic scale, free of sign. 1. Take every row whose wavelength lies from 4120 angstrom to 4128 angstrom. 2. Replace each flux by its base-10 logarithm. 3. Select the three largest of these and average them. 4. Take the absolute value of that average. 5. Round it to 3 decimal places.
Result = 0.734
